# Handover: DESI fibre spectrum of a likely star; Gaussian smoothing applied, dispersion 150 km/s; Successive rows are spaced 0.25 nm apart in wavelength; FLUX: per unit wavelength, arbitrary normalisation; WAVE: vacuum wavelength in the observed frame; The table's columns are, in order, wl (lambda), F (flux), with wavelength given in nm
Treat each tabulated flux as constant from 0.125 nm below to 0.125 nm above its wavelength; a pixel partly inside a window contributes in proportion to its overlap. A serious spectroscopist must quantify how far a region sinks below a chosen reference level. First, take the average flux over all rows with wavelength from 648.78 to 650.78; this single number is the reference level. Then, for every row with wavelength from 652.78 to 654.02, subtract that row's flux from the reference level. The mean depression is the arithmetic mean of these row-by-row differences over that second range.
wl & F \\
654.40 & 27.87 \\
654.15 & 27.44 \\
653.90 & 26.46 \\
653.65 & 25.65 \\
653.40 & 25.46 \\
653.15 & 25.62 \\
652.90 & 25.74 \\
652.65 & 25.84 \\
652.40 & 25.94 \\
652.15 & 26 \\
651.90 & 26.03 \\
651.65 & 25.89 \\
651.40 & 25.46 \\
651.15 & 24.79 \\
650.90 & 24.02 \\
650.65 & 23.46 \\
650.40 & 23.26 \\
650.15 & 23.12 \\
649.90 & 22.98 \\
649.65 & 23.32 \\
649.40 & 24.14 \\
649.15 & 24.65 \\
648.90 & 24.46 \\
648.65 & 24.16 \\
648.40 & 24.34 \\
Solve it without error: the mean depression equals -2.1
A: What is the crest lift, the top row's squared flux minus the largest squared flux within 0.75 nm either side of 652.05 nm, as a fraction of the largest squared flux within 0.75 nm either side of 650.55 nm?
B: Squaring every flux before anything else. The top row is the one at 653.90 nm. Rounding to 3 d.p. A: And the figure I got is 0.037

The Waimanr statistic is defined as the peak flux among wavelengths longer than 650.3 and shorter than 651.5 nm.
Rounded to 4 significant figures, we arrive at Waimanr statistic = 25.46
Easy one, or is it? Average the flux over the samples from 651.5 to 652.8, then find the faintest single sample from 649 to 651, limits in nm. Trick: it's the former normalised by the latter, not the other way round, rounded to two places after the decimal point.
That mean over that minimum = 1.13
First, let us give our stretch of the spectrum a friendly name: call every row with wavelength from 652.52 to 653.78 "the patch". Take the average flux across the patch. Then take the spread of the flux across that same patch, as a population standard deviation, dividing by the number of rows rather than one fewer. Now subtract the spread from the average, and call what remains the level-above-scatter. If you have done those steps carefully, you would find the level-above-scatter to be 25.5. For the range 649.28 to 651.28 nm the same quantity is 23.1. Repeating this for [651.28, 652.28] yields 25.6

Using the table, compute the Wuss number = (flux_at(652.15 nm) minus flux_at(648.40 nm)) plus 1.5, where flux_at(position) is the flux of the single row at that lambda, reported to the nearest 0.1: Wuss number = 3.2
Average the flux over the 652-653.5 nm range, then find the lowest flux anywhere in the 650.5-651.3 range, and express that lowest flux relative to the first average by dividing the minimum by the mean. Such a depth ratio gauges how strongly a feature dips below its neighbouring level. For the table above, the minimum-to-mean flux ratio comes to 0.91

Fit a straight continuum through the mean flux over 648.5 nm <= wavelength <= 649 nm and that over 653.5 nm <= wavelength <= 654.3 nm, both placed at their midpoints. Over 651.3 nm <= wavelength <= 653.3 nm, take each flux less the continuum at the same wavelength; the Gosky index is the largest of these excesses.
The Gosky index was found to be 0.37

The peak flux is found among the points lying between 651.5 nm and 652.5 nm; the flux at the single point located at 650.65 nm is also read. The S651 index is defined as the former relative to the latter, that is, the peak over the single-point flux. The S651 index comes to 1.11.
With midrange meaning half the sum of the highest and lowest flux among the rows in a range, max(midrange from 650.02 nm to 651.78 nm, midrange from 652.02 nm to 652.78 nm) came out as 25.9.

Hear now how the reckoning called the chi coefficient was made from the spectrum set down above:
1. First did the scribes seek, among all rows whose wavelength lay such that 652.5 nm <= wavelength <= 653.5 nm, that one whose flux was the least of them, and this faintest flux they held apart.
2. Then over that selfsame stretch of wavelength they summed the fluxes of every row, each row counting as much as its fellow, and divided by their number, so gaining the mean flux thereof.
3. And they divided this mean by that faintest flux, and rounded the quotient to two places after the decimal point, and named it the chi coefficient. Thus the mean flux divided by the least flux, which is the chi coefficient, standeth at 1.01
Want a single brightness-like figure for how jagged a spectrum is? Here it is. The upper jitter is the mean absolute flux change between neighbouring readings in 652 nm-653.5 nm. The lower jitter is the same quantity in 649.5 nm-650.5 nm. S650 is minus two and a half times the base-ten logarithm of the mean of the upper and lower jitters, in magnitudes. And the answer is 2.01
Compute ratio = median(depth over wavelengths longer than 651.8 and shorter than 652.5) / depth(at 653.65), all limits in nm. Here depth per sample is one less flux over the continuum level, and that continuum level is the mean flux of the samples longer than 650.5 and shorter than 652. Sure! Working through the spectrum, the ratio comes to 1.5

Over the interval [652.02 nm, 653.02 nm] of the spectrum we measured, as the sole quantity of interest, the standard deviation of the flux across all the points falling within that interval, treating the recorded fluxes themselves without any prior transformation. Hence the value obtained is 0.1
